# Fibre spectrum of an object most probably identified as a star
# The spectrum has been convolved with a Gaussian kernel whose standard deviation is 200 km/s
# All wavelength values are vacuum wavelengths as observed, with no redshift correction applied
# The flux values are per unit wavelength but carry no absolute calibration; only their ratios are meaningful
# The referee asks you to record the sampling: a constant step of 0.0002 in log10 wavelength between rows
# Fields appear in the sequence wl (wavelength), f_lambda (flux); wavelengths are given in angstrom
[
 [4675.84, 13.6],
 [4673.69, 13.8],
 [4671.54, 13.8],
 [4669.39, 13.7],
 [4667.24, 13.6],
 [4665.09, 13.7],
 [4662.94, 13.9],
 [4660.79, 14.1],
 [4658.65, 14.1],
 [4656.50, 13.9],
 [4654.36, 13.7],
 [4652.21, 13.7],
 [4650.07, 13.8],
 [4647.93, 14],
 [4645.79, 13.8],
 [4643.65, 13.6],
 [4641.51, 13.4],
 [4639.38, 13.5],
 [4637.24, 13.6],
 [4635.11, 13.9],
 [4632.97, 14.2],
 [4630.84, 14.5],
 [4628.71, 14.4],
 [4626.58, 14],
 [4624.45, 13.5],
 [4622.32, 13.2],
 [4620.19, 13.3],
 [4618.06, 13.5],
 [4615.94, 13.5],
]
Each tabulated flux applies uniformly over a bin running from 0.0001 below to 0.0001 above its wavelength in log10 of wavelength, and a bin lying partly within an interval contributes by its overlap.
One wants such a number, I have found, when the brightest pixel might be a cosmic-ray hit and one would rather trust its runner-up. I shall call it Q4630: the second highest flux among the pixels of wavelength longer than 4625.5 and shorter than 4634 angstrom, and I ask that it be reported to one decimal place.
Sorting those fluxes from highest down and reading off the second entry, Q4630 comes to 14.4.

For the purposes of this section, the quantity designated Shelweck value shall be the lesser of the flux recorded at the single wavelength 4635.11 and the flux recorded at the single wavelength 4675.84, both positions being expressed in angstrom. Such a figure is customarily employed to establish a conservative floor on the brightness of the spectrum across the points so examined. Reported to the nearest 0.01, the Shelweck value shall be 13.60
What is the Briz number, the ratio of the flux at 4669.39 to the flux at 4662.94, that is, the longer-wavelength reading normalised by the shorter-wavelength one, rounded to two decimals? 0.99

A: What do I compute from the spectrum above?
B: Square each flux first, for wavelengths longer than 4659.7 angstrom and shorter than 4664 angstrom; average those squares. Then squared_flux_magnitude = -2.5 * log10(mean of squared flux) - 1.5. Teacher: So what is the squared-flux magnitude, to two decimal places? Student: -7.23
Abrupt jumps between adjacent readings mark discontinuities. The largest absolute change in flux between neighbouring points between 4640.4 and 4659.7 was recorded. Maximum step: 0.20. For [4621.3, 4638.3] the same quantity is 0.50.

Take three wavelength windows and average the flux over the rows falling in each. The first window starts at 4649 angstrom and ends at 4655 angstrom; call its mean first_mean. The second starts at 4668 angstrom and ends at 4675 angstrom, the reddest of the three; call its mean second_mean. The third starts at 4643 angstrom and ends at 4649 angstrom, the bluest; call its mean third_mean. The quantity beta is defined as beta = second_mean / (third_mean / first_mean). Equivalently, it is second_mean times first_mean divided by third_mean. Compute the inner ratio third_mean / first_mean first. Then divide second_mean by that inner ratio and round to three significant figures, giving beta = 13.7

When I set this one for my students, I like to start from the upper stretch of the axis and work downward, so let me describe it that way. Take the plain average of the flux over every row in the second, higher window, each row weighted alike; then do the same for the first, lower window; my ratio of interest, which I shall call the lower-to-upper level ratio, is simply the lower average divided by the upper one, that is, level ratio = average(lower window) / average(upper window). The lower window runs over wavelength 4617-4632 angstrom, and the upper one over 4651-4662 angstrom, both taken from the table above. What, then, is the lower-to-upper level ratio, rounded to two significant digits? 0.99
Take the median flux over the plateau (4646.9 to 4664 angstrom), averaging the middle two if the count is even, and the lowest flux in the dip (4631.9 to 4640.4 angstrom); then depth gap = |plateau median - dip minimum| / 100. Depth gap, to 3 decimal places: 0.004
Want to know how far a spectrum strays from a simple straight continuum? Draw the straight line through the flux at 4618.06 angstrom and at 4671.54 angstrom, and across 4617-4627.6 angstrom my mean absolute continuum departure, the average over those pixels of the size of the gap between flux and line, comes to 0.20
